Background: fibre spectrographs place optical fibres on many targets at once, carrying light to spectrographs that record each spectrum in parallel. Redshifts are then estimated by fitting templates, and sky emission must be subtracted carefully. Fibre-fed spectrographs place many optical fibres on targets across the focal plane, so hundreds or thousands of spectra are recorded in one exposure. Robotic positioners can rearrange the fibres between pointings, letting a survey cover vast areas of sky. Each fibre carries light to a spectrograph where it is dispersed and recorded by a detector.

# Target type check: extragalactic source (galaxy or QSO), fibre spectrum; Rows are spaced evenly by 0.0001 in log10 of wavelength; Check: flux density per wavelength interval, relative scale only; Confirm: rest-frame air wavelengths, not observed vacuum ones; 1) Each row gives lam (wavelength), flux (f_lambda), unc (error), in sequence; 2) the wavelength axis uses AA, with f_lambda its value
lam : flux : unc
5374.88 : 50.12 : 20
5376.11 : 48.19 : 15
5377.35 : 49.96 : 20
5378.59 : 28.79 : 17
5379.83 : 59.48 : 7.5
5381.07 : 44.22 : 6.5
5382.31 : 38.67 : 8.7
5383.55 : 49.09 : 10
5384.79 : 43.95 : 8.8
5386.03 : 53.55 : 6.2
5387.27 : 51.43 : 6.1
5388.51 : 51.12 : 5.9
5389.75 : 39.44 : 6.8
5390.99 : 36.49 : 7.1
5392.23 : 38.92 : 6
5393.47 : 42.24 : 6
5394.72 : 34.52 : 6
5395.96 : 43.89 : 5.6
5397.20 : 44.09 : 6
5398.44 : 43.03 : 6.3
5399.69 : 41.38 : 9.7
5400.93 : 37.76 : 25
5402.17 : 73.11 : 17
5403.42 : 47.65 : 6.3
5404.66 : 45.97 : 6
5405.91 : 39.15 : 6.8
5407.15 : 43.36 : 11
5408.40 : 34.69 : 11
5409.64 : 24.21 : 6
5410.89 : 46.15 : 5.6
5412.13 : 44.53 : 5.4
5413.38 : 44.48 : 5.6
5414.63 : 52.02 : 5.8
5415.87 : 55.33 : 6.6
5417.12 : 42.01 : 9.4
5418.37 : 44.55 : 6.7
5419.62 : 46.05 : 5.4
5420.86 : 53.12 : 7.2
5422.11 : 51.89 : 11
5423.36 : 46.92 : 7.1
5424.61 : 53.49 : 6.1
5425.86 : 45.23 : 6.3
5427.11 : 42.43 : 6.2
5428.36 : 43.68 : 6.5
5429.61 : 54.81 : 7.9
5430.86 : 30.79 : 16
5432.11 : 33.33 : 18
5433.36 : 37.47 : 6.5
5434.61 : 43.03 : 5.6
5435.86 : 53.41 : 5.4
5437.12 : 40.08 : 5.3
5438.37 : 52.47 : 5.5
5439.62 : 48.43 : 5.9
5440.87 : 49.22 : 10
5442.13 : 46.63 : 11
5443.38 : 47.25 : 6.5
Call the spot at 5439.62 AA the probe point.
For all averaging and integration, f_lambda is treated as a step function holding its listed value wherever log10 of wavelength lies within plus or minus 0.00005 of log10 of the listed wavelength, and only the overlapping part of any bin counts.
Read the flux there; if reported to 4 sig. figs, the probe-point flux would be 48.43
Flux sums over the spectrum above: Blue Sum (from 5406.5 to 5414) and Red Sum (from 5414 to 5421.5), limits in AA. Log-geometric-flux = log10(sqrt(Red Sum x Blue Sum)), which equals 2.421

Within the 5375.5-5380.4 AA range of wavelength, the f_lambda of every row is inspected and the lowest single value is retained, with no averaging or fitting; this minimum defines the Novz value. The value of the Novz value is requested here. 28.79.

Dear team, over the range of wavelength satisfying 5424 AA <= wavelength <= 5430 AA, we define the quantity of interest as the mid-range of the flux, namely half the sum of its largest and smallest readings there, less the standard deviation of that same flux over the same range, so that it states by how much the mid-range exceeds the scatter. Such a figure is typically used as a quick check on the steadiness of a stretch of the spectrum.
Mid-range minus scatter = 43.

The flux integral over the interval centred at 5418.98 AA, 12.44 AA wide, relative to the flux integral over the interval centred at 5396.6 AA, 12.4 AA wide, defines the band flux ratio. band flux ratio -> 1.13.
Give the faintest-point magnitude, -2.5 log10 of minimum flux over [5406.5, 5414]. -3.46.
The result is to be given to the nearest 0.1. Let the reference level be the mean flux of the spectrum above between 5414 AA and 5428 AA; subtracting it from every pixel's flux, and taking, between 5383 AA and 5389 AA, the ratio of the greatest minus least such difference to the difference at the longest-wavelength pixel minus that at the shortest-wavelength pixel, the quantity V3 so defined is 4.7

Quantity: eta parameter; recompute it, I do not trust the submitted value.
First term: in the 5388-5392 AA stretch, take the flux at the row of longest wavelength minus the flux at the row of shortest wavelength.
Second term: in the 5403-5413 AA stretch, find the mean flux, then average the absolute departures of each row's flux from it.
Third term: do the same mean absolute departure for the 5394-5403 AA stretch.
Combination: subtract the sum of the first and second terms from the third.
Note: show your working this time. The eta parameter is 17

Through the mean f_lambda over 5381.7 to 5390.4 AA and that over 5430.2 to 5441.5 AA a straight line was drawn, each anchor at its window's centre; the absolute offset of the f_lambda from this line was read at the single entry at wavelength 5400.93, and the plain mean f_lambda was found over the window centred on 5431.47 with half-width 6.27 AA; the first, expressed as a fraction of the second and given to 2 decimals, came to 0.19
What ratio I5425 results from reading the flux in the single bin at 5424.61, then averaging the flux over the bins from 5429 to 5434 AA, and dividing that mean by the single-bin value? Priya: 0.73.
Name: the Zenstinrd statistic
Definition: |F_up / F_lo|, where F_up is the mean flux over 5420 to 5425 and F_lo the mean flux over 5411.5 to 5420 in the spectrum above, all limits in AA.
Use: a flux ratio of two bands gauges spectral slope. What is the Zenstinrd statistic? 1.09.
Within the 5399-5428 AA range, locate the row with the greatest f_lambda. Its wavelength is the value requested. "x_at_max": 5402.17 AA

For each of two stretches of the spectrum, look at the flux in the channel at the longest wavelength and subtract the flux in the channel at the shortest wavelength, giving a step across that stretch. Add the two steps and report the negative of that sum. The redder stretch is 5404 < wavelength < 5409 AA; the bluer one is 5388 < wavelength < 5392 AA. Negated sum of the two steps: 26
